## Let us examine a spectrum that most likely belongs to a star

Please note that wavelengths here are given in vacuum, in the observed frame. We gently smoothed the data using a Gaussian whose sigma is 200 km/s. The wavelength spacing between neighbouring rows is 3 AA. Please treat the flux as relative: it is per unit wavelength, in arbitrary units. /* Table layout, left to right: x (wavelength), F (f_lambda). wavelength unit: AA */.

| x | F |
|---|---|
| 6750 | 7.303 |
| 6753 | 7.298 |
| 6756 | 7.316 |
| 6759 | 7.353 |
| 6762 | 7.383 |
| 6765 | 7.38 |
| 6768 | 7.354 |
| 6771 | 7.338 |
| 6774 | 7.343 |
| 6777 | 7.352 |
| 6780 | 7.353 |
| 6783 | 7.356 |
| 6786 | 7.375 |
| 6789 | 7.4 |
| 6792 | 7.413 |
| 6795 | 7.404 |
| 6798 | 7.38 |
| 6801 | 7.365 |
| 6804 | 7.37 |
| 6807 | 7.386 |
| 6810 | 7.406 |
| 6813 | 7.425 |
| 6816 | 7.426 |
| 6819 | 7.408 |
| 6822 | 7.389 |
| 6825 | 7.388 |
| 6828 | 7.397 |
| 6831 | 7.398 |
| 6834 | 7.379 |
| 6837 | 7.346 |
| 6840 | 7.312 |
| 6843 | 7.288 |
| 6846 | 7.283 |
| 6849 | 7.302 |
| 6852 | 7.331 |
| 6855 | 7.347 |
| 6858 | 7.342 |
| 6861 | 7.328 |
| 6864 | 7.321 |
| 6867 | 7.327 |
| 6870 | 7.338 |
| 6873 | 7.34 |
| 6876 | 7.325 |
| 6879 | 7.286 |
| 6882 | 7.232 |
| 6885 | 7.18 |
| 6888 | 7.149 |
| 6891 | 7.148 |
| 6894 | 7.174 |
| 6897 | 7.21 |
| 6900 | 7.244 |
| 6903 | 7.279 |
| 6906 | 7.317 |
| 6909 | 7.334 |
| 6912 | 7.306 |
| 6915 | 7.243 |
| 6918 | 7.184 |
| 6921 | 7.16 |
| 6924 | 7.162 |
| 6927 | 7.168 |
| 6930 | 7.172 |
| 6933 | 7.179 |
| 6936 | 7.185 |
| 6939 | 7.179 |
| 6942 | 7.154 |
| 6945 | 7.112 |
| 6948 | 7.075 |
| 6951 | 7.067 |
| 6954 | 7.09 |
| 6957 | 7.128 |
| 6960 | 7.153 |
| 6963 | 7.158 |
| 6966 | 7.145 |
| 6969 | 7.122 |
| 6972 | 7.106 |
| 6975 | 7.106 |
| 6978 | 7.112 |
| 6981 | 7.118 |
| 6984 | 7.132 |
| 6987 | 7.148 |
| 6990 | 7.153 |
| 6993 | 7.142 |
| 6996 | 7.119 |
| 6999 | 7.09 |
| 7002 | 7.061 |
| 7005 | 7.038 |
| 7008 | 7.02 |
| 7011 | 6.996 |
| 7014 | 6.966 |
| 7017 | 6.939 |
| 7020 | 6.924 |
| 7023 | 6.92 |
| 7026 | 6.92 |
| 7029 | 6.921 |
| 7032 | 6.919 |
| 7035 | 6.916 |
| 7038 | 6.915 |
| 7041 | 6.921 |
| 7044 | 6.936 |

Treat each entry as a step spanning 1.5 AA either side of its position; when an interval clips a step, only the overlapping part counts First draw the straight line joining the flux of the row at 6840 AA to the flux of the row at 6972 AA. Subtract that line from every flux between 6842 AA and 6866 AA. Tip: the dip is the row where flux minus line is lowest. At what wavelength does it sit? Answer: 6846 AA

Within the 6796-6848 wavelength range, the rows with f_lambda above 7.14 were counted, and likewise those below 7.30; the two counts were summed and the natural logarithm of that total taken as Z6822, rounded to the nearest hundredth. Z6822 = 2.94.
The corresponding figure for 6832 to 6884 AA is 3.04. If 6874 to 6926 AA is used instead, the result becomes 3.40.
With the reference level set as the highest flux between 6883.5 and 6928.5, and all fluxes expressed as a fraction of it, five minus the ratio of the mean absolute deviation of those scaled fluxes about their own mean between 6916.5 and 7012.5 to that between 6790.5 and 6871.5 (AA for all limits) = 3.9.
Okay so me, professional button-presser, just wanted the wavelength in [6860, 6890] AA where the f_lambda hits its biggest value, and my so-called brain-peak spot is 6873 AA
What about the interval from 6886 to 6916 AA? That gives 6909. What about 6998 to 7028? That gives 6999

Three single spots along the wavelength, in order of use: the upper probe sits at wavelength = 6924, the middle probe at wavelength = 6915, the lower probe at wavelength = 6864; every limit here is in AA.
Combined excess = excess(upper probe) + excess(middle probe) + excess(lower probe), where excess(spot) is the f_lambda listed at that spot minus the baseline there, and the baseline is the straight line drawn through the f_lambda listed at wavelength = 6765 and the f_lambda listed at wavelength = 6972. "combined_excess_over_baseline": 0.13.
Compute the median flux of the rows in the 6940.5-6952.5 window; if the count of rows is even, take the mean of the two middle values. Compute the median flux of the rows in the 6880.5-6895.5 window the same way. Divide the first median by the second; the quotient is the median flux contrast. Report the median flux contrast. 0.99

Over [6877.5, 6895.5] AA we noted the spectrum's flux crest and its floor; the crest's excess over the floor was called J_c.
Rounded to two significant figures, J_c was 0.14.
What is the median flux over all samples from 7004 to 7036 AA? 6.92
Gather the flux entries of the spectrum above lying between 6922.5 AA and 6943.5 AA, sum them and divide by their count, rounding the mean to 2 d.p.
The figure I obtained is 7.17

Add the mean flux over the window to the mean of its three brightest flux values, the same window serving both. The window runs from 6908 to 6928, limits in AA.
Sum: 14.5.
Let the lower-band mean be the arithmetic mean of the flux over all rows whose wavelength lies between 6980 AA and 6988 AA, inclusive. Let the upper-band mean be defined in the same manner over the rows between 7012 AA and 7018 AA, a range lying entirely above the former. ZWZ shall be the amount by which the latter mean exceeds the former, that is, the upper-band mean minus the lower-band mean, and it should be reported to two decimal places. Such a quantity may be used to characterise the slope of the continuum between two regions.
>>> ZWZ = -0.18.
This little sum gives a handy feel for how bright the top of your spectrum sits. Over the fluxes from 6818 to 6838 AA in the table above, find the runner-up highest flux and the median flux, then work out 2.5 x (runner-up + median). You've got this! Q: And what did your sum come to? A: 36.97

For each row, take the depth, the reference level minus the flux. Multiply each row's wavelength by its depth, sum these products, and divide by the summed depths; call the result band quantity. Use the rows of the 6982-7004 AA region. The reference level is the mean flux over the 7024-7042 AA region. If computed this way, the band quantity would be 6992.2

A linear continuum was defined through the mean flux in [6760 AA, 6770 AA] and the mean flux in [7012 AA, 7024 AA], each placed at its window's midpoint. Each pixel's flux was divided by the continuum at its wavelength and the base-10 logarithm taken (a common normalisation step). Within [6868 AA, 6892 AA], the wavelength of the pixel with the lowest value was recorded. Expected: 6888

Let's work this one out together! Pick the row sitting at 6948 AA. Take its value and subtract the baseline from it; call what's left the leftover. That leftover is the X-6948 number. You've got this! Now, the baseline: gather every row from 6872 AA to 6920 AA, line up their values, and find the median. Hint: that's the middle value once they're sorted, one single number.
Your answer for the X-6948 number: -0.17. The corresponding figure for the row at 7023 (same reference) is -0.32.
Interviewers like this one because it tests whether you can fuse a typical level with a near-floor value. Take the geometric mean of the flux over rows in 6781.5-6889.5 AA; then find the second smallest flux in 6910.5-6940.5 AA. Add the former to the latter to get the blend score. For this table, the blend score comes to 14.5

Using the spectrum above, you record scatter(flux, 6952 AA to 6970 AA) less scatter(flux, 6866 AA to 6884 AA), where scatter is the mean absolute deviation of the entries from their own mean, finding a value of -0.013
